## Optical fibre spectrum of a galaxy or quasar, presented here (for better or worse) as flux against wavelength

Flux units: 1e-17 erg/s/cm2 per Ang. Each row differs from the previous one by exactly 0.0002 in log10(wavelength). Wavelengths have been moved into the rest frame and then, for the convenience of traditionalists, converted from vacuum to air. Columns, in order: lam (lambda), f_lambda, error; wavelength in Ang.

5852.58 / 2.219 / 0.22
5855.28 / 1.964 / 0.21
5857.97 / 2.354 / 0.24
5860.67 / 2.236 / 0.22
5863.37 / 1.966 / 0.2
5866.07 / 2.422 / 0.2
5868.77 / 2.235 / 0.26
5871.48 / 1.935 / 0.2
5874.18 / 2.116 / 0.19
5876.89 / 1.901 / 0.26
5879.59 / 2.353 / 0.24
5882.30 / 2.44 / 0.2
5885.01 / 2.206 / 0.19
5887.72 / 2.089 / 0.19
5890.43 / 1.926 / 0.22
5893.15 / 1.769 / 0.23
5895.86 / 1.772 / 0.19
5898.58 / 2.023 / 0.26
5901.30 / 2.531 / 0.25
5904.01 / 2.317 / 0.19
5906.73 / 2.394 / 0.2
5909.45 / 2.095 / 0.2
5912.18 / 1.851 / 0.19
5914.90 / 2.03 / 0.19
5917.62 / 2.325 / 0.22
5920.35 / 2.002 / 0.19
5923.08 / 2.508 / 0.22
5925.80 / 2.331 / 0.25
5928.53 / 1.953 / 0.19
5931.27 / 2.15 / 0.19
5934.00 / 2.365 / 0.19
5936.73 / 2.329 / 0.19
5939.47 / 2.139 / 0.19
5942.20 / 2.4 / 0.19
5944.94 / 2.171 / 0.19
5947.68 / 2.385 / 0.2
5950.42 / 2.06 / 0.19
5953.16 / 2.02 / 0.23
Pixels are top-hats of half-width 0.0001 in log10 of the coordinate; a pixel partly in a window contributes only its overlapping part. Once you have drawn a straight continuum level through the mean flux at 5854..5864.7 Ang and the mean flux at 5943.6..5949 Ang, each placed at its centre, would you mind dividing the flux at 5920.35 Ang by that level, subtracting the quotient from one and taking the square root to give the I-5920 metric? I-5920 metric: 0.322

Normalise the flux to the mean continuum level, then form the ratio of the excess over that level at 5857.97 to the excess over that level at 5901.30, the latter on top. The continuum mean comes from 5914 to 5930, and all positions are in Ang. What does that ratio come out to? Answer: 2.1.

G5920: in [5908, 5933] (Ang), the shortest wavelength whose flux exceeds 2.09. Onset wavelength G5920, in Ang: 5909.45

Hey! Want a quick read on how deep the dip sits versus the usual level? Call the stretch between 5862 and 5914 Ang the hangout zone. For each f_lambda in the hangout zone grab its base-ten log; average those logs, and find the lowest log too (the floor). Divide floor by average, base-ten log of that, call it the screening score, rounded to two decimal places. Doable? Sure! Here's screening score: -0.12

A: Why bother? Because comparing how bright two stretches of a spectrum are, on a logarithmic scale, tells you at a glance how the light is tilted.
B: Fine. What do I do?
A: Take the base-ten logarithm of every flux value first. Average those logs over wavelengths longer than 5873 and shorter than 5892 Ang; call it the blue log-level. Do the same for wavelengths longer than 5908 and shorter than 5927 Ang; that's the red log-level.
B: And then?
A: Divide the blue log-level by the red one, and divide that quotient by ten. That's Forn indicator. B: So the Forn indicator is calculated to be 0.099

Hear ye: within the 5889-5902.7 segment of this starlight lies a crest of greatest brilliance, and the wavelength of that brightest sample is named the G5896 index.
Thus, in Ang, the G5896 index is 5901.30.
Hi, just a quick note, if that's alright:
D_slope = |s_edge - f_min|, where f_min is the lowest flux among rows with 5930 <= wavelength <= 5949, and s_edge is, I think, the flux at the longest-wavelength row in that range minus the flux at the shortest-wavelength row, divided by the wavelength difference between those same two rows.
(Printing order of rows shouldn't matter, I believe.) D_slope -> 2.12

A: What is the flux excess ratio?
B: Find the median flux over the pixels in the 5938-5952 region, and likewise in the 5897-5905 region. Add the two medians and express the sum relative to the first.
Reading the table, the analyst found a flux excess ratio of 2.07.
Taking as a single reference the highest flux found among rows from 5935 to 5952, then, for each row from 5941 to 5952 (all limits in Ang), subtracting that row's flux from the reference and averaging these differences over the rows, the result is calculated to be 0.15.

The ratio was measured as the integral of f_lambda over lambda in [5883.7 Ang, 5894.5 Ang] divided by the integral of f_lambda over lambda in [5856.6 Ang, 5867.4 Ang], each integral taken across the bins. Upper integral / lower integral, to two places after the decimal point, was 0.89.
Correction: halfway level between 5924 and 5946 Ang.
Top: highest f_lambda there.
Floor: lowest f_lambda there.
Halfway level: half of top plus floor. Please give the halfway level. 2.18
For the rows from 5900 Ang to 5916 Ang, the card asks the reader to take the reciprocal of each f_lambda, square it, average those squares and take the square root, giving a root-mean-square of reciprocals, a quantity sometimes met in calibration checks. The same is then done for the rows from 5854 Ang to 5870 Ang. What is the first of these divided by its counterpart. 1.00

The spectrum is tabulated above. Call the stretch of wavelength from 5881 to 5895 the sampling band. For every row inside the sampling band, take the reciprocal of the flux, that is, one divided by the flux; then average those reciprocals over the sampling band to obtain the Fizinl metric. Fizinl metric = 0.49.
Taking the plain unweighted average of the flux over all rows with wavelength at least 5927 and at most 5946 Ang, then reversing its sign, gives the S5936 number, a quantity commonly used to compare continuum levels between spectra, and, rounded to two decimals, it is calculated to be -2.22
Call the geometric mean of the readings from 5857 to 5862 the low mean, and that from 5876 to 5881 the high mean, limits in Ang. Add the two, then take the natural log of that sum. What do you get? 1.48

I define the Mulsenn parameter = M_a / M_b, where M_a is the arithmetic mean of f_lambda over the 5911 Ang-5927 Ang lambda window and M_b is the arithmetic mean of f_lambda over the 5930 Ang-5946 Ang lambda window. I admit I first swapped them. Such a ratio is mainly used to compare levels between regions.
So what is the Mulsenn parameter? 0.963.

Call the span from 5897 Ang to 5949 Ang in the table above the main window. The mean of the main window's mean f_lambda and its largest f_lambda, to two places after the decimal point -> 2.38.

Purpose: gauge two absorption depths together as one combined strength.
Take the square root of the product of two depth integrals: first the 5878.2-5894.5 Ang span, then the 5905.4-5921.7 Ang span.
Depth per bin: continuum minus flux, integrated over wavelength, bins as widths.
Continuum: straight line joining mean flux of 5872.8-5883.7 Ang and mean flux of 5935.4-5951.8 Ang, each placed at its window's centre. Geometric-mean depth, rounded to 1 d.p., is 1.5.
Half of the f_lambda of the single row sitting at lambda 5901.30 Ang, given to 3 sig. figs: 1.27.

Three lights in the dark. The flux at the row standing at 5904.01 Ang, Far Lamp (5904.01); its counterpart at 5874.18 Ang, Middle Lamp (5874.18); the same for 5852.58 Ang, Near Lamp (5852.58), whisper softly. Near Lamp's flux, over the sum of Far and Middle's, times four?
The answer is 2.00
